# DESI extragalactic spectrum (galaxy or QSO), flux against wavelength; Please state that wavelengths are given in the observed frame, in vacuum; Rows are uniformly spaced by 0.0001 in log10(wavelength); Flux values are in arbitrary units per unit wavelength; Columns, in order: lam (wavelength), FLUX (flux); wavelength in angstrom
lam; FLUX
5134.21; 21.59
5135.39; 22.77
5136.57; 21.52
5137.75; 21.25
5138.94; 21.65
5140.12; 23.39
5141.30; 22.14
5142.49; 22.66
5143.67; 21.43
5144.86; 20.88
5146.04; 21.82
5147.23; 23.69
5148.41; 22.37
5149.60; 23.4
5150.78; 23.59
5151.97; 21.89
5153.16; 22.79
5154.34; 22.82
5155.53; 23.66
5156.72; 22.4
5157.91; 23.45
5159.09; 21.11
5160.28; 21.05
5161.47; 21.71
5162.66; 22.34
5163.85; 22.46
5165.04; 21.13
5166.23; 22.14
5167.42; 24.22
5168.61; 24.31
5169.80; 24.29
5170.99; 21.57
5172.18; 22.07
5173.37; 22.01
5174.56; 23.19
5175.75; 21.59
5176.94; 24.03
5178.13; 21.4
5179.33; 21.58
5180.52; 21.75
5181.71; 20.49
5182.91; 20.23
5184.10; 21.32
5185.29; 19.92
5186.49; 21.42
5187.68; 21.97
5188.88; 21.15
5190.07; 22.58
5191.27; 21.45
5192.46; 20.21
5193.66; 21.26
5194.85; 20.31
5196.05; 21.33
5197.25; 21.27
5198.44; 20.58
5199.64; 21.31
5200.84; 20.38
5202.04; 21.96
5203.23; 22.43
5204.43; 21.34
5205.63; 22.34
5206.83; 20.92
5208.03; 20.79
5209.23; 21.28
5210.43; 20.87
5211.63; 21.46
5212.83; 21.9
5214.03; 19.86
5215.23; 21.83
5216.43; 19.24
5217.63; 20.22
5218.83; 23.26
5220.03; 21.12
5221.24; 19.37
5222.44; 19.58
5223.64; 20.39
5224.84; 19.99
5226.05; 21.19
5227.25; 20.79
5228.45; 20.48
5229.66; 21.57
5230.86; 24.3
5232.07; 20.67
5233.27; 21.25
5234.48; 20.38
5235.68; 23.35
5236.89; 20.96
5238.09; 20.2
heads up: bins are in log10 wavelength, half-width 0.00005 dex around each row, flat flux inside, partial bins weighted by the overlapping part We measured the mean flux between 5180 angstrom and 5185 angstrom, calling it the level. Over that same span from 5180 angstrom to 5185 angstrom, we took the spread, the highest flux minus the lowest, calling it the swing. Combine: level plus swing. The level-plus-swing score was 22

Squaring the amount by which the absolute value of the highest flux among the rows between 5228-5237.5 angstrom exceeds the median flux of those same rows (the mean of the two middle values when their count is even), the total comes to 10.2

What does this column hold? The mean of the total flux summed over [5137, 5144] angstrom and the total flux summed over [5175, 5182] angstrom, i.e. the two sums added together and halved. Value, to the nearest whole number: 132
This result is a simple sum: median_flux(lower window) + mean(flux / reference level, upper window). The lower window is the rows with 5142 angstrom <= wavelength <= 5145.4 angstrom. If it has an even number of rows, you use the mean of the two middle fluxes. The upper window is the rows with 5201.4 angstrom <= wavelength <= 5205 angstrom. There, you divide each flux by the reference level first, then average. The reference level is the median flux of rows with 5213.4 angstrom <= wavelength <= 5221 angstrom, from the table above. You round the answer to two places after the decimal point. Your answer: 22.49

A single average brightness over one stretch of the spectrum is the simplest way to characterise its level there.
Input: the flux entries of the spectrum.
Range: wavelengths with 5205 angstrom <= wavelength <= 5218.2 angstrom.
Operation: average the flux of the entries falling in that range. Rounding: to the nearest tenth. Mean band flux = 21.0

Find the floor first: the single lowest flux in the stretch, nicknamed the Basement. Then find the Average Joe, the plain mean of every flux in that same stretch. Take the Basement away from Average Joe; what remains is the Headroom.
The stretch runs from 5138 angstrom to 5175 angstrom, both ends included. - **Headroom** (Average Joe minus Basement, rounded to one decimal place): 1.6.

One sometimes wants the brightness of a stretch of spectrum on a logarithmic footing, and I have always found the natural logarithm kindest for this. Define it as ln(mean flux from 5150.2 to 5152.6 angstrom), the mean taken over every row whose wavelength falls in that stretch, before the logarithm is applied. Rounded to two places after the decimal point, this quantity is 3.12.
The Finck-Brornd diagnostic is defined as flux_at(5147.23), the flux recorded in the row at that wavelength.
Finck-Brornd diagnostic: 23.69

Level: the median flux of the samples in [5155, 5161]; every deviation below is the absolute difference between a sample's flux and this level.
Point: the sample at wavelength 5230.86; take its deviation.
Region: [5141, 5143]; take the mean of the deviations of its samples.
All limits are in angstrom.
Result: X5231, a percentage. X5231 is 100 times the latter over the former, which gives 14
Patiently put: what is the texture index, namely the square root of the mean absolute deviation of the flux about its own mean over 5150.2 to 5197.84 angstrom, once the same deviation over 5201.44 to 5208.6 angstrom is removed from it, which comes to 0.562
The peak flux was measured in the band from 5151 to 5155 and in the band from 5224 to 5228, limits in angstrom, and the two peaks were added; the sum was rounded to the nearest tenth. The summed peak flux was 44.0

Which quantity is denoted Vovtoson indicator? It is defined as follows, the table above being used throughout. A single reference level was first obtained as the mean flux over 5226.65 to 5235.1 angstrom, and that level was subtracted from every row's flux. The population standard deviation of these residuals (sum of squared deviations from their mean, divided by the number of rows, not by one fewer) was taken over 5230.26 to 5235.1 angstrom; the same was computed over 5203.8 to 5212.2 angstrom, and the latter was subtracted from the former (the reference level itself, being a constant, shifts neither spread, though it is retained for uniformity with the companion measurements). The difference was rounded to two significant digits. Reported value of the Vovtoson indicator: 1.1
